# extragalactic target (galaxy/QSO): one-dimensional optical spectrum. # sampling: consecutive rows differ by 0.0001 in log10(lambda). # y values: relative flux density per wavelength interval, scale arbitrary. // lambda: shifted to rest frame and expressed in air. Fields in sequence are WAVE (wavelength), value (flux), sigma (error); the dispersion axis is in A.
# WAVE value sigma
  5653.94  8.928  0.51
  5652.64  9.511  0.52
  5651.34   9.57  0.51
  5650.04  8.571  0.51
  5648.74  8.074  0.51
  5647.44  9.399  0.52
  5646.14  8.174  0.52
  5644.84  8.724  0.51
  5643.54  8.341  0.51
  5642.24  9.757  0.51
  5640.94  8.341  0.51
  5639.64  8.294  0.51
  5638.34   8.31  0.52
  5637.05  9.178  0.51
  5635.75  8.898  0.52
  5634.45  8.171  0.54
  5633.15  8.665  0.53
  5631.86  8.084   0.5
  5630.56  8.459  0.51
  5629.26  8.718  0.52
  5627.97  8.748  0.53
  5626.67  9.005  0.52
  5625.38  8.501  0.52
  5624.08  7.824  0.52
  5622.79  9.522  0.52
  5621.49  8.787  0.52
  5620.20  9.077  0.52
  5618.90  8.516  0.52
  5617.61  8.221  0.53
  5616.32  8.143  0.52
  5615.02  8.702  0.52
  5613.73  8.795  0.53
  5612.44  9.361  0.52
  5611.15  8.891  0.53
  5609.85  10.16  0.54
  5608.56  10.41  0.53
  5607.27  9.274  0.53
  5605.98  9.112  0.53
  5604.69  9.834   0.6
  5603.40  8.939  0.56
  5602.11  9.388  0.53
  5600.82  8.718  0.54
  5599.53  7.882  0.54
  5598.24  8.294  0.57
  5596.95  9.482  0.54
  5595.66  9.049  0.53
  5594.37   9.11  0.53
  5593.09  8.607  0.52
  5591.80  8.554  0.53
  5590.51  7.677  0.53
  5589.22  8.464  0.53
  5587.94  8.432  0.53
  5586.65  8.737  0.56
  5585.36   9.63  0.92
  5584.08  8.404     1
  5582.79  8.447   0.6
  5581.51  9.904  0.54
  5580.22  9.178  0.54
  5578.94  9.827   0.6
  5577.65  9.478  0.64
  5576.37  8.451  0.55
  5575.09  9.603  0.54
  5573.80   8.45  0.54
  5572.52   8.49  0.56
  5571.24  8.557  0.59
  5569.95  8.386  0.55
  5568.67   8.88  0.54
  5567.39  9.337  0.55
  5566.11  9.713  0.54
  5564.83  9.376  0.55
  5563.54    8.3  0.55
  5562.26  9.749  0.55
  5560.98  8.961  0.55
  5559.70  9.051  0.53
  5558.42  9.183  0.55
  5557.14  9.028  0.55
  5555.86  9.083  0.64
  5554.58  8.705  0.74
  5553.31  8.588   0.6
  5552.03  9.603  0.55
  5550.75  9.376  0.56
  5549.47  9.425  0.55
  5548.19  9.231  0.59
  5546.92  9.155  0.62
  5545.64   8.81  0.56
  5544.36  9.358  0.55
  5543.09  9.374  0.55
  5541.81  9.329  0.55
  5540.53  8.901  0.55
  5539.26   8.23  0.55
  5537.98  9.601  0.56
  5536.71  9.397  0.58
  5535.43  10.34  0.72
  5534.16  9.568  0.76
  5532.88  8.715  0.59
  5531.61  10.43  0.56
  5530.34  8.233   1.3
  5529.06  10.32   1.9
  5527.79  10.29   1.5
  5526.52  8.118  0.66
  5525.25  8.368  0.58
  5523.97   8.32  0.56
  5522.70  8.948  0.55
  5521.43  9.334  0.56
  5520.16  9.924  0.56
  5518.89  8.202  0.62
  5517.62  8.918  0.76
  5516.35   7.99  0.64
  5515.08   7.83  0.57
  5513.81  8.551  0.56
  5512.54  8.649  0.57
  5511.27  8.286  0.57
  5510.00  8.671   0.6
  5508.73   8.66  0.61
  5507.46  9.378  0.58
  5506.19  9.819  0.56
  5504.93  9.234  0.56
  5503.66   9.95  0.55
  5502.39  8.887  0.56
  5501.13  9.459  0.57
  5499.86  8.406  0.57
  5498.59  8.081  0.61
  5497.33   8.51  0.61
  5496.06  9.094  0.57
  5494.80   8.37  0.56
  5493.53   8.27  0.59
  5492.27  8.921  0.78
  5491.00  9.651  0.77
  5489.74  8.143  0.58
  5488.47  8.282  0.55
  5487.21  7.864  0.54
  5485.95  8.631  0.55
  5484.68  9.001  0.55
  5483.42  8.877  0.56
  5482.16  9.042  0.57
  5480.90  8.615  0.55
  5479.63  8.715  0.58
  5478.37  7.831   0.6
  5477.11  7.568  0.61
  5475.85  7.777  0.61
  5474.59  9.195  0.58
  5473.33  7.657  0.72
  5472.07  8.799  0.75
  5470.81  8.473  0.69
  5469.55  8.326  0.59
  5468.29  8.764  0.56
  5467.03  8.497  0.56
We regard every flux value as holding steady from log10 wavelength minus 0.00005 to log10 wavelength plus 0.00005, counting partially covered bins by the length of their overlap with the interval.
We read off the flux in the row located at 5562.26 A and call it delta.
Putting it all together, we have 9.749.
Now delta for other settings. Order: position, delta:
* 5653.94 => 8.928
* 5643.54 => 8.341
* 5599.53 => 7.882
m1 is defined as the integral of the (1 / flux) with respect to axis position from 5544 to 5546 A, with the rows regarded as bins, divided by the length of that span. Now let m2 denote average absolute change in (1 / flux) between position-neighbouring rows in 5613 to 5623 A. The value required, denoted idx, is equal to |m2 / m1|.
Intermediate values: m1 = 0.110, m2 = 0.0049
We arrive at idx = 0.044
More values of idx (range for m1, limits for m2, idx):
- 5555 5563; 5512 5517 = 0.045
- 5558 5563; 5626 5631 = 0.022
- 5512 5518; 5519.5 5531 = 0.078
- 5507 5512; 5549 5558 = 0.033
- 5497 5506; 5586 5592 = 0.067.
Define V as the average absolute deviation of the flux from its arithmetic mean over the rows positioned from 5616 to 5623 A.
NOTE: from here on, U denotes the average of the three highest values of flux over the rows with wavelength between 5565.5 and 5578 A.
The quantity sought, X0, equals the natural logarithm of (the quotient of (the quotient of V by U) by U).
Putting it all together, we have -5.4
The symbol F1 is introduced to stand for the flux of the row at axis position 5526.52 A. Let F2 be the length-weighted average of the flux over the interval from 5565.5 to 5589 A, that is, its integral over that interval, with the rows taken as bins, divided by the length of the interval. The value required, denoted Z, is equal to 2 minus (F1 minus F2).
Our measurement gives 2.9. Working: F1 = 8.118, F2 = 8.99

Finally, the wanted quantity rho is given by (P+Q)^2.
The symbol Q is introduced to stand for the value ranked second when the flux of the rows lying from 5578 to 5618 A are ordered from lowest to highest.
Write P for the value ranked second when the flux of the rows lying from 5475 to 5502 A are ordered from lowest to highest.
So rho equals 245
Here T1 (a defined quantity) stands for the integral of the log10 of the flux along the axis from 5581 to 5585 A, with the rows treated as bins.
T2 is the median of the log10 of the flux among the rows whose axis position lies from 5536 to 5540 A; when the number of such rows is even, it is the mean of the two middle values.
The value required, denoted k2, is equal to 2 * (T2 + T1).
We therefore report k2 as 9.56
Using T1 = 3.81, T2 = 0.973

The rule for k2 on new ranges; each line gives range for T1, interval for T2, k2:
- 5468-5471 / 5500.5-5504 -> 7.53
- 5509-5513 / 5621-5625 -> 9.33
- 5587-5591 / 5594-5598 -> 9.25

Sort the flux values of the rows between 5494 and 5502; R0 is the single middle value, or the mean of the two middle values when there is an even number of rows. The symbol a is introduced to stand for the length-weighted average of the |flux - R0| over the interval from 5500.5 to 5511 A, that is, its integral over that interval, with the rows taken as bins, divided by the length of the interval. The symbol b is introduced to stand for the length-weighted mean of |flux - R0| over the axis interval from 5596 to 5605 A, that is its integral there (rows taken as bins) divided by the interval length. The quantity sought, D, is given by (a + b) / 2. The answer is 0.72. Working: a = 0.8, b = 0.66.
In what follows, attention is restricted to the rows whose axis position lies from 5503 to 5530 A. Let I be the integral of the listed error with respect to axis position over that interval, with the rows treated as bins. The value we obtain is 19.0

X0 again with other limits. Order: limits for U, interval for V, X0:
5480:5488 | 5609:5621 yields -5.2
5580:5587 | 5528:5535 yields -4.8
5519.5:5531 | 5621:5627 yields -5.4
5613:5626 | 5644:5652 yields -5.1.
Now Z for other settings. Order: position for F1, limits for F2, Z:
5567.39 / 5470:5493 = 1.2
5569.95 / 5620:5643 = 2.3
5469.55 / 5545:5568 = 2.8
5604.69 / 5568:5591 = 1.0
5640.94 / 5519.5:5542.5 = 2.9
